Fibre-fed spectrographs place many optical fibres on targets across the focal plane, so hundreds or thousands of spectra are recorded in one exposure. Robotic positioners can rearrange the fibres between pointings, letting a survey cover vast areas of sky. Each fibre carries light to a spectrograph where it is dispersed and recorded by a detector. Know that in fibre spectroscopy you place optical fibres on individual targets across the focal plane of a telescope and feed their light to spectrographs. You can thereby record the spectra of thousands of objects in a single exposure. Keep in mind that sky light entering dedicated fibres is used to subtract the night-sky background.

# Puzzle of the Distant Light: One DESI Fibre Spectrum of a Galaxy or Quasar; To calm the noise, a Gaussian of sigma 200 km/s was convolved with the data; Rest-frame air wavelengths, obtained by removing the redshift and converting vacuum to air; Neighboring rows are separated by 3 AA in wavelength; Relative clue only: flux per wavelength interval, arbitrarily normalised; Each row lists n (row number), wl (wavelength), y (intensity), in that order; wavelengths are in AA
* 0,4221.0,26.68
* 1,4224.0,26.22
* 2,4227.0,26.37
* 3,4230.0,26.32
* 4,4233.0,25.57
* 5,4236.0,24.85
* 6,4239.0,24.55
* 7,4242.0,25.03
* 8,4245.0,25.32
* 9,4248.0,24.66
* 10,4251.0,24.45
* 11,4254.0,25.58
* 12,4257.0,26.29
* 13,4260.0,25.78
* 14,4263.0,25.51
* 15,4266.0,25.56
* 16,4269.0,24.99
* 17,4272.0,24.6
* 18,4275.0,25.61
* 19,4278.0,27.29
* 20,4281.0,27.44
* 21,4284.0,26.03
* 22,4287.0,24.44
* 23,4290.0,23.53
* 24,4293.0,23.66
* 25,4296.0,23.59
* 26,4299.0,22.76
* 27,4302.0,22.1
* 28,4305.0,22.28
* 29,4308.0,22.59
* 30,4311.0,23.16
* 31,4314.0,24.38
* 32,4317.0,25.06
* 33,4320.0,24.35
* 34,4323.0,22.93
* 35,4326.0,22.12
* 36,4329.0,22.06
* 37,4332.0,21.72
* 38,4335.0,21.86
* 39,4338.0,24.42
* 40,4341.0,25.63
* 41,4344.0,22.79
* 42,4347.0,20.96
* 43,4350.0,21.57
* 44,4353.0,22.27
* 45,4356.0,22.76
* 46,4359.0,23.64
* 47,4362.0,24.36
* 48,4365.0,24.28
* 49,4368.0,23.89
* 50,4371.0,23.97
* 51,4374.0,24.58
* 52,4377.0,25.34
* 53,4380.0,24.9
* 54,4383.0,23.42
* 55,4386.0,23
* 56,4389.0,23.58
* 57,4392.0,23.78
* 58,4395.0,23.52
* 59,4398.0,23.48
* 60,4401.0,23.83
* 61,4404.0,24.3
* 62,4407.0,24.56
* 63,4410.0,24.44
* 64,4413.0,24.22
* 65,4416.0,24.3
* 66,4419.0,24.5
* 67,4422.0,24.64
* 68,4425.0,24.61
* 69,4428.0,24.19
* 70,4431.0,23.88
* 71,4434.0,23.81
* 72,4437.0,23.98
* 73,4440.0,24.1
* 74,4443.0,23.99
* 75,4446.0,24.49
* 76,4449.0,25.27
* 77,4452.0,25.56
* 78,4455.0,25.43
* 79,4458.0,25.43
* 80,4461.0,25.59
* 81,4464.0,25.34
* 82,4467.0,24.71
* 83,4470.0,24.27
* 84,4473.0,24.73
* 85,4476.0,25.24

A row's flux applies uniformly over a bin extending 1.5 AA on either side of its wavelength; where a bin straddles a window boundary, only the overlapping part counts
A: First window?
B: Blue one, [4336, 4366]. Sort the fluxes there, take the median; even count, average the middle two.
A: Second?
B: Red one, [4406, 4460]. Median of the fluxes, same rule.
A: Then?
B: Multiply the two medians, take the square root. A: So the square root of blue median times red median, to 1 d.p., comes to 23.8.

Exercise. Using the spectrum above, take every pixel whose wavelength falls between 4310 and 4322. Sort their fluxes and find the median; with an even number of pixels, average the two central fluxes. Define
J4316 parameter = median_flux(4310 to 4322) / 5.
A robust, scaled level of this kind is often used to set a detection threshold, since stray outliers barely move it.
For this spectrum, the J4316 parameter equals 4.87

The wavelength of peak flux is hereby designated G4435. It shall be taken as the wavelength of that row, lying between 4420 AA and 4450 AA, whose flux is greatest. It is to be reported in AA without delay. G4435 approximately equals 4449.0 AA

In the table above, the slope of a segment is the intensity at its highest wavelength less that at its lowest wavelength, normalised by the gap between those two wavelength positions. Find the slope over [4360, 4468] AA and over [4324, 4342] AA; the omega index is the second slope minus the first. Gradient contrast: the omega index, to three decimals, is 0.231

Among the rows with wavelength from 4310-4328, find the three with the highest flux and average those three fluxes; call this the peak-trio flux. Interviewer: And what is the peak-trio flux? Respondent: 24.6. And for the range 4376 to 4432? 25.0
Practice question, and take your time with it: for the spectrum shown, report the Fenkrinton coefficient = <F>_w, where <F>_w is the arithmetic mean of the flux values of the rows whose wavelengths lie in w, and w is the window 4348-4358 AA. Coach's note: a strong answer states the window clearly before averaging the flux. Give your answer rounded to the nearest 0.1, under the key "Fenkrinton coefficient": 22.2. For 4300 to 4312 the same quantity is 22.5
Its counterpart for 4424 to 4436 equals 24.1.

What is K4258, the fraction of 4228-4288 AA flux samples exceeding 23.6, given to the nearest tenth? 1.0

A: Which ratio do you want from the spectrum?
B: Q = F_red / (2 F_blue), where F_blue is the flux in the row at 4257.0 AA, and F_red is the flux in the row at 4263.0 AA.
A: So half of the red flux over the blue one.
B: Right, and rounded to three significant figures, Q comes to 0.485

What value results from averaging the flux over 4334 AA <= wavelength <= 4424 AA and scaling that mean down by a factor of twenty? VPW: 1.19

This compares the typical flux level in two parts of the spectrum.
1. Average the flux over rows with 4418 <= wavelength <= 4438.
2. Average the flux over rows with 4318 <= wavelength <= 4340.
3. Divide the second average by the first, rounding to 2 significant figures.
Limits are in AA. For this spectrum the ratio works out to 0.94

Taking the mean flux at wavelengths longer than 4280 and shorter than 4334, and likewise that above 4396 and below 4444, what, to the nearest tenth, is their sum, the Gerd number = 47.7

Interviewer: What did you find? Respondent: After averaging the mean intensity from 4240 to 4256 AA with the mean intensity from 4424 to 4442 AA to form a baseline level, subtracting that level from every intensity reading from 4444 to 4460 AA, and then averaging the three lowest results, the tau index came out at 0.51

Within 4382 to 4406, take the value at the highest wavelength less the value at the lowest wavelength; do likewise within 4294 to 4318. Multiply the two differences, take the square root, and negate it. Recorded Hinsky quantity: -1.1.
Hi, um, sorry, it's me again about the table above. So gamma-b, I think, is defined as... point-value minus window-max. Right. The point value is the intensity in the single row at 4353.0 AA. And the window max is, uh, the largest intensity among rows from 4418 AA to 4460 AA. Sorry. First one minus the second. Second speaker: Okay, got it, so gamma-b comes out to -3.3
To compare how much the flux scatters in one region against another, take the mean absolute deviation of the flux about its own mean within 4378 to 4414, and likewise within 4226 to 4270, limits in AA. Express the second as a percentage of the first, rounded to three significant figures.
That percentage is 110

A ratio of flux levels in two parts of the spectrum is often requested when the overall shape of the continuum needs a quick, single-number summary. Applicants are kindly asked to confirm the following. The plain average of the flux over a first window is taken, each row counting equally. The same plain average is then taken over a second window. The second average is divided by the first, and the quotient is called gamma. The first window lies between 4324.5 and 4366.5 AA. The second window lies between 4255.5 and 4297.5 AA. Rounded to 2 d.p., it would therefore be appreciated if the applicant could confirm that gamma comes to 1.11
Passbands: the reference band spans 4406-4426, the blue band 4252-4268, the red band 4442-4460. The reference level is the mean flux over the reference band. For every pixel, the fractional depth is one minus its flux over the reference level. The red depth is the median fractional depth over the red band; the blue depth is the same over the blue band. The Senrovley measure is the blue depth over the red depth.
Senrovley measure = 1.3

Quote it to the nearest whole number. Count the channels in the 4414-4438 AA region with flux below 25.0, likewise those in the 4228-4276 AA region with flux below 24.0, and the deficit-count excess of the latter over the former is -8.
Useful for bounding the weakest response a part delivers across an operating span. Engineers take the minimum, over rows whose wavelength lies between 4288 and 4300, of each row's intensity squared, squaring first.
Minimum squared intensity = 518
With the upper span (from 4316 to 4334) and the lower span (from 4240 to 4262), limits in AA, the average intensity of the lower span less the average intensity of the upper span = 2.3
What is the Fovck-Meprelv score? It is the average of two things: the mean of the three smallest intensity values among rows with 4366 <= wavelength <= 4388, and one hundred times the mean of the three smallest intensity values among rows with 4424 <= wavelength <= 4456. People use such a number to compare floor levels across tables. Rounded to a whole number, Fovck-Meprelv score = 1206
